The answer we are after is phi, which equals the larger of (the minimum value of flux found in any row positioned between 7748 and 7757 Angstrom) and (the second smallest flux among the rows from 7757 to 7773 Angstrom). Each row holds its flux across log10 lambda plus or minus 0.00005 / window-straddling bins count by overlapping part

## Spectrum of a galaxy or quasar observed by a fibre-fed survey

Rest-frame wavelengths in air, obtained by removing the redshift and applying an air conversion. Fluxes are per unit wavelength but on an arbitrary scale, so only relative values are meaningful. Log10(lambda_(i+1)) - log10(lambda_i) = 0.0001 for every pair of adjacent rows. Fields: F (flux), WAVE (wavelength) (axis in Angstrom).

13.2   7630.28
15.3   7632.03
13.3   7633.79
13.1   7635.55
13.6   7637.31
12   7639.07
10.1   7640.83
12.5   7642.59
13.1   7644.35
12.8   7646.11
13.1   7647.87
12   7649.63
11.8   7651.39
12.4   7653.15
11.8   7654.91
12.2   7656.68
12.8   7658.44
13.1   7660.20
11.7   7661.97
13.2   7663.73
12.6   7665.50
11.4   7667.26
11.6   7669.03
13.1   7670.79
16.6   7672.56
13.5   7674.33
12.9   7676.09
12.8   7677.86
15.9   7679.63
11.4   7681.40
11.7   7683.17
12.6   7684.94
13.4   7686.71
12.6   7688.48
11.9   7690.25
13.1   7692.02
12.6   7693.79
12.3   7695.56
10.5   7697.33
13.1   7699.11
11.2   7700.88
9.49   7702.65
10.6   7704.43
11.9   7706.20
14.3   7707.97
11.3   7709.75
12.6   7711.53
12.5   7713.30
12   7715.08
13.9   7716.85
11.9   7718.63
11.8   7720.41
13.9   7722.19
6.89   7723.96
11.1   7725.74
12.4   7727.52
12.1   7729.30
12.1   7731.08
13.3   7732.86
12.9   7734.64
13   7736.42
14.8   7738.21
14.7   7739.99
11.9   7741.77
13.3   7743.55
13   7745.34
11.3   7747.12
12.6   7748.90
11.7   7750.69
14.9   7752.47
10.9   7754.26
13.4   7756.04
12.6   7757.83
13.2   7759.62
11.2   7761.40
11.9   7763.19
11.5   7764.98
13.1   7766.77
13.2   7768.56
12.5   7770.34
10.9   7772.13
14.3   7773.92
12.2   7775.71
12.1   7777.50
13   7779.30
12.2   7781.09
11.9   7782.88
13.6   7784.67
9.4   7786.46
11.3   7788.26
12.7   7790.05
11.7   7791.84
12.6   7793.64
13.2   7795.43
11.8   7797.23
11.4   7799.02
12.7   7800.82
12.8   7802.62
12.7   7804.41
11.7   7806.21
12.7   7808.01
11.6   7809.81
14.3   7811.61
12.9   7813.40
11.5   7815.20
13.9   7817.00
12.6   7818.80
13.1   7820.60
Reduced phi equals 11.2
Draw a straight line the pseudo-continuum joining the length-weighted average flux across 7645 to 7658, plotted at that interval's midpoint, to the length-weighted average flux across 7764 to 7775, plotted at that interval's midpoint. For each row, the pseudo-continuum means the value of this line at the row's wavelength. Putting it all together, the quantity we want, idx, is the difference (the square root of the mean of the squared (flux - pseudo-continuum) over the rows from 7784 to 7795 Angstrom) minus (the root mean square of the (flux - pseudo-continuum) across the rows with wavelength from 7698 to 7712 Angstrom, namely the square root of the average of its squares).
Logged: 0.0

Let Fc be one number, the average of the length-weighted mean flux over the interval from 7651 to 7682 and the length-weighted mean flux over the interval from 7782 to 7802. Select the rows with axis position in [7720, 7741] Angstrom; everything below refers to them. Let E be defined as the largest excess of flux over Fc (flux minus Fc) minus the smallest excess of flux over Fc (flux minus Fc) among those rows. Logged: 7.9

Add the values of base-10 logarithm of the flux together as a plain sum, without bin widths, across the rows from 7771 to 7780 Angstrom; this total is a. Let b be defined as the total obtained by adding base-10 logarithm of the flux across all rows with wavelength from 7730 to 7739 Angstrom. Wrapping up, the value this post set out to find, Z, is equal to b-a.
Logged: 0.13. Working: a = 5.48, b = 5.60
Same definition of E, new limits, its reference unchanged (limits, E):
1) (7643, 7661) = 1.3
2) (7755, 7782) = 3.4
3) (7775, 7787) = 4.2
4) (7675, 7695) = 4.5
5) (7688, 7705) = 3.6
